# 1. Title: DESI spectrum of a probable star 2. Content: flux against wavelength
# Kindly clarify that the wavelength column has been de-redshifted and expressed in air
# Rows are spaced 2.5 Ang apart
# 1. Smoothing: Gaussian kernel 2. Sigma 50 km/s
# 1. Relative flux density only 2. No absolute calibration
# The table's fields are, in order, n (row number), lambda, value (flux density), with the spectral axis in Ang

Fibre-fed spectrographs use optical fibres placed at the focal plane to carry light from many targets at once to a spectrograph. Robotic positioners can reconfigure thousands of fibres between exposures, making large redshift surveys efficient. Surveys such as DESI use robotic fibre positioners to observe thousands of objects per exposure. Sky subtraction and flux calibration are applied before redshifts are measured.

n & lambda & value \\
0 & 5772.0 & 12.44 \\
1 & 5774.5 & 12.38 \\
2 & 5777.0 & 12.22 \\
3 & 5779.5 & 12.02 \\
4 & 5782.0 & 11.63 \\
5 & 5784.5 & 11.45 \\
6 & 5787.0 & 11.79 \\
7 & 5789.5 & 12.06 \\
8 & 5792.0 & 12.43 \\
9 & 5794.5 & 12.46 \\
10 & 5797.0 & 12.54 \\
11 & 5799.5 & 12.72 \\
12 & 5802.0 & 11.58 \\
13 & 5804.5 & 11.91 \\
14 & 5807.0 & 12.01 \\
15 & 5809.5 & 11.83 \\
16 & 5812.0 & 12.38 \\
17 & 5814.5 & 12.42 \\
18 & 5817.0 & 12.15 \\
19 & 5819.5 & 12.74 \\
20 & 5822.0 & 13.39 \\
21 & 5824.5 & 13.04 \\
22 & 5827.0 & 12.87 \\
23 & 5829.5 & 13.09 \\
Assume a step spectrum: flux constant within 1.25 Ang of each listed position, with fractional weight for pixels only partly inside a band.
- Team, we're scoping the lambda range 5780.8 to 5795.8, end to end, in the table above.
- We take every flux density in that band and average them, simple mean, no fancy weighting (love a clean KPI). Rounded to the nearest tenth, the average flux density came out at 12.0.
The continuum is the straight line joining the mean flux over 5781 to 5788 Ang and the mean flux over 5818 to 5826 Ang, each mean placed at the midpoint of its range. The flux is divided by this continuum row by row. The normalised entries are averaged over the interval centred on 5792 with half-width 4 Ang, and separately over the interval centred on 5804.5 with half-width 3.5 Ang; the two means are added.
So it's 1.99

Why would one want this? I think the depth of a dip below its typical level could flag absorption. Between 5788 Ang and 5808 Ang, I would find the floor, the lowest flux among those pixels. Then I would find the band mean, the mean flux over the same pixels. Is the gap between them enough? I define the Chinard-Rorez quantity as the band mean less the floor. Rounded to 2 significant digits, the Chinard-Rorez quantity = 0.63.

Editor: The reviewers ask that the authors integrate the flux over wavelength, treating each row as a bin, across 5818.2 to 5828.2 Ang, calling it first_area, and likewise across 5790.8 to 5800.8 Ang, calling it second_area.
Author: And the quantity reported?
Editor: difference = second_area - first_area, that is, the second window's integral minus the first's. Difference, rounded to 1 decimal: -4.7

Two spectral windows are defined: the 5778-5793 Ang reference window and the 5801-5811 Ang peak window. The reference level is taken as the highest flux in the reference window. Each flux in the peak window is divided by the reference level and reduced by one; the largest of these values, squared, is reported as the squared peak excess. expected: 0.0011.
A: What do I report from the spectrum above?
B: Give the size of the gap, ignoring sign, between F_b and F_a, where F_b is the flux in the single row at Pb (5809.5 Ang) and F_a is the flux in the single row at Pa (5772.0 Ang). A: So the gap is 0.61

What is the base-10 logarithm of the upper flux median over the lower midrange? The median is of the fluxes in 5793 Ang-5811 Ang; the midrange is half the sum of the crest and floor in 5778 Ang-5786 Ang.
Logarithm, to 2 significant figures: 0.010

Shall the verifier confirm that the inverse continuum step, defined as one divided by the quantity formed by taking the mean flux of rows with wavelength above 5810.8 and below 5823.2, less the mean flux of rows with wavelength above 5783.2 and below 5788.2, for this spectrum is 1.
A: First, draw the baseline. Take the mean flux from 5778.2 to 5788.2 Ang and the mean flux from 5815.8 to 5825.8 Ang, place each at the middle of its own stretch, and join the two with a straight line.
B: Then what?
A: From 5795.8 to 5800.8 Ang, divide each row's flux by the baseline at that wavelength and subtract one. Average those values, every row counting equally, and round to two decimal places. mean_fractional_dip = 0.04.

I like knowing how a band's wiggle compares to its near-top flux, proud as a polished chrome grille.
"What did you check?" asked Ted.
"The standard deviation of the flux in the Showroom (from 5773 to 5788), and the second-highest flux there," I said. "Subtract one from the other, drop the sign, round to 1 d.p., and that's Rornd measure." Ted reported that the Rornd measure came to 11.9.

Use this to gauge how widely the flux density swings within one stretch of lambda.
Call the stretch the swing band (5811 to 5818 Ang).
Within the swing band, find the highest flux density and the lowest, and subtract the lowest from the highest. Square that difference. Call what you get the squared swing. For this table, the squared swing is 0.07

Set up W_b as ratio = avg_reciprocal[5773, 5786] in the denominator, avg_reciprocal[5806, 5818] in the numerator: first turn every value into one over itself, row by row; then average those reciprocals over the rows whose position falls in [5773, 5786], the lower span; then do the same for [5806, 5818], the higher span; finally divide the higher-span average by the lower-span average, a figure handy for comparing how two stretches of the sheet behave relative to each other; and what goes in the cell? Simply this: 0.982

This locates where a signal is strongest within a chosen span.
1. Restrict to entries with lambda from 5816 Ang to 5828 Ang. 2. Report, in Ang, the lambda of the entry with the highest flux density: 5822.0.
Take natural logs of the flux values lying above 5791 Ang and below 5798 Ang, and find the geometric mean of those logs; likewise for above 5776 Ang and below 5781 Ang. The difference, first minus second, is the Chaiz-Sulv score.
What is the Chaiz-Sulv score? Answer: 0.029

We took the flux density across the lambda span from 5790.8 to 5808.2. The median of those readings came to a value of 12.4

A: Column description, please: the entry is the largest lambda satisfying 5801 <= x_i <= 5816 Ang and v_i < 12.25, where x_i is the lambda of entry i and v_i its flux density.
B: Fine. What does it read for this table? 5809.5 Ang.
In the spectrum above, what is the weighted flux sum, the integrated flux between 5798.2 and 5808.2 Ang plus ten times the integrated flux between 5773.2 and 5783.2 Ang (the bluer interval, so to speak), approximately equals 1327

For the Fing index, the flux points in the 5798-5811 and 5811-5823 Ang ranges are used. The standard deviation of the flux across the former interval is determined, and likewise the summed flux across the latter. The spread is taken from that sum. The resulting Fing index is 62.7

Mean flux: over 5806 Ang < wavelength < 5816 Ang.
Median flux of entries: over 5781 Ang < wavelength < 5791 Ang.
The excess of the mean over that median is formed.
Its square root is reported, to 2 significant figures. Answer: 0.67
